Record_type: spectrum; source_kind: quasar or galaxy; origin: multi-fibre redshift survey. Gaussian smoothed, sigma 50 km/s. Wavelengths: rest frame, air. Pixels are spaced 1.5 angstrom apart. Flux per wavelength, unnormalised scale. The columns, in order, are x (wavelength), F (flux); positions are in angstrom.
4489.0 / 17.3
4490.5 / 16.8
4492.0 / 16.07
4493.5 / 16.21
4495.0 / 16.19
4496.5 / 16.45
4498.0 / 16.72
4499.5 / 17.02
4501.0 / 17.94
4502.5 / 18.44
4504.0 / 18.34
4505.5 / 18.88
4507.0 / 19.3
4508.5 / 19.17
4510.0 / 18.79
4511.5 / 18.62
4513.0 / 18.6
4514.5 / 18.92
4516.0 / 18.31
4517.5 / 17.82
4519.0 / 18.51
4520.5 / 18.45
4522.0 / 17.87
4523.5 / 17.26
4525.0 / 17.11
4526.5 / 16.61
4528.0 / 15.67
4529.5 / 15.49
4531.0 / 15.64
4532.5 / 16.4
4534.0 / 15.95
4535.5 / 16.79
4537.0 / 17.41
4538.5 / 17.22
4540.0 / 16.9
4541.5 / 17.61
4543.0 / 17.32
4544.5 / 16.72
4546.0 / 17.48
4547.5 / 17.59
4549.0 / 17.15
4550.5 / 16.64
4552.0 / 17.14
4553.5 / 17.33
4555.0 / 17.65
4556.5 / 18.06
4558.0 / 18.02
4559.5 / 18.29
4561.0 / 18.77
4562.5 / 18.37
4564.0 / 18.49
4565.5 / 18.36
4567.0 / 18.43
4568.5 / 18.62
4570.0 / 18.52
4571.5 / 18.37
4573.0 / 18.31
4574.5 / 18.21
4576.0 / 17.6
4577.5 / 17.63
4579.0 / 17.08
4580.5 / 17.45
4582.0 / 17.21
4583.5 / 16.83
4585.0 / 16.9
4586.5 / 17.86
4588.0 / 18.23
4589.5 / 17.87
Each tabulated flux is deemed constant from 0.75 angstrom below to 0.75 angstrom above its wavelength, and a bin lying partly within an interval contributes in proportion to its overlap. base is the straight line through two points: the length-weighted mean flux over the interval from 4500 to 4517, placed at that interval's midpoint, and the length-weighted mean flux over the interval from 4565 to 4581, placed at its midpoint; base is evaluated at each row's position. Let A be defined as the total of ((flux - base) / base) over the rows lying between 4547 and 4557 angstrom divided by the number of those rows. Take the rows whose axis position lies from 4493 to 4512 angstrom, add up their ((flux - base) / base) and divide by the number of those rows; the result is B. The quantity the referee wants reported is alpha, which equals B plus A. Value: -0.09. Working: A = -0.048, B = -0.04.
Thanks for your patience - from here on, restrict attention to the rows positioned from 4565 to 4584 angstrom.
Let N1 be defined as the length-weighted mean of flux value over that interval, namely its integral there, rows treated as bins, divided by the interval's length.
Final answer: 17.9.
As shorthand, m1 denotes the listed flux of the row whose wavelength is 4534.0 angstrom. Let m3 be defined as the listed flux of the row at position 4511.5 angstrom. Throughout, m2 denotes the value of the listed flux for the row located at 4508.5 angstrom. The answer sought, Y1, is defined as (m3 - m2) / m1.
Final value -0.03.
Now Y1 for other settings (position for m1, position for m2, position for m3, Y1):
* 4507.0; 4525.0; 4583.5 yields -0.01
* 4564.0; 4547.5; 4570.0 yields 0.05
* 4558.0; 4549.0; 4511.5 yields 0.08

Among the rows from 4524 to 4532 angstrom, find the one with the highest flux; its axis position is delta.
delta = 4525.0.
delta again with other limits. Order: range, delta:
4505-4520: 4507.0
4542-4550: 4547.5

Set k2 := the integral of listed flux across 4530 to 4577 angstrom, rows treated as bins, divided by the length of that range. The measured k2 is 17.6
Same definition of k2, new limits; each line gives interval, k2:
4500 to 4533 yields 17.8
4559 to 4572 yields 18.5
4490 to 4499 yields 16.4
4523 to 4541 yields 16.5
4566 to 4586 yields 17.8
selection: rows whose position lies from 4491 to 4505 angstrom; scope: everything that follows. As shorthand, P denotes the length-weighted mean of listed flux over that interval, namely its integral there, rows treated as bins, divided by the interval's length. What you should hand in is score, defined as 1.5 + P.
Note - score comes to 18.6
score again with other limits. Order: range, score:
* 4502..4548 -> 19.1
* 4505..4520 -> 20.2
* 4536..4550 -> 18.7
